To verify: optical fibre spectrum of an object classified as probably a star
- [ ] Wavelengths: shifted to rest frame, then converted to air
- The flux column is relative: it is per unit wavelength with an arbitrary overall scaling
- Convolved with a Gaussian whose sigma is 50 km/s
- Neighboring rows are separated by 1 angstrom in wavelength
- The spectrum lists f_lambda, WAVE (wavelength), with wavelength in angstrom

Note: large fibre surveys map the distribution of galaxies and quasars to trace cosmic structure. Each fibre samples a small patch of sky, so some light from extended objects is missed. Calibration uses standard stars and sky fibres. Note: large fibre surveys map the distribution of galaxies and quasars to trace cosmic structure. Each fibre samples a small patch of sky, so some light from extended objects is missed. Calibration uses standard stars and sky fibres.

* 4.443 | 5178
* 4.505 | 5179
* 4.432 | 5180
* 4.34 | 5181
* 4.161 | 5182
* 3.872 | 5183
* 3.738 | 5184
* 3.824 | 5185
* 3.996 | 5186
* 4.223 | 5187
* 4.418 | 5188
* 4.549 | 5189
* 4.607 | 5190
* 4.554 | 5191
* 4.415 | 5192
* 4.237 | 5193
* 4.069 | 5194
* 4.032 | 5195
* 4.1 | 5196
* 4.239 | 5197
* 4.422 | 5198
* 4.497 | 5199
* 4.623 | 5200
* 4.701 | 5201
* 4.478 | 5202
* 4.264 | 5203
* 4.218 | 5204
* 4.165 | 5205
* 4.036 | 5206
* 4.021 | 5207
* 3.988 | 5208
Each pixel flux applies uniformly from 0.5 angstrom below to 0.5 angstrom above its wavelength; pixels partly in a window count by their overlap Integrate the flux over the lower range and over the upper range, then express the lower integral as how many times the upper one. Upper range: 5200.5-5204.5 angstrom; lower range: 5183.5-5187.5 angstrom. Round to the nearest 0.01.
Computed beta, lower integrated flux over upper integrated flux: 0.89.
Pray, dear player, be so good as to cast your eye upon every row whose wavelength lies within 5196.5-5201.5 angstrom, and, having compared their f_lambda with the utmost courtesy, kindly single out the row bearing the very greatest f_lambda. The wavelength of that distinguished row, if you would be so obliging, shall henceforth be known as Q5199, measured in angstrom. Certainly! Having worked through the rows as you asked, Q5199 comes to 5201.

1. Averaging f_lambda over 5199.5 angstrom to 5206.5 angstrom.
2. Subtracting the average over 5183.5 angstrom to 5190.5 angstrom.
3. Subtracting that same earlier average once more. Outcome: -4.03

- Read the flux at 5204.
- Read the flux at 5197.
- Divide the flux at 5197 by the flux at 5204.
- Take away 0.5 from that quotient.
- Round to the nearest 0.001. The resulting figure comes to 0.505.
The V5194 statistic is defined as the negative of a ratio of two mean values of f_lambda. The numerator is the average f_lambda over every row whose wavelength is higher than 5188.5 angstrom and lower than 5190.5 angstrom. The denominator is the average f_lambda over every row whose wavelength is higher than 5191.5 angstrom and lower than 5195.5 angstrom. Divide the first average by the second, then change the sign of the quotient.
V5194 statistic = -1.09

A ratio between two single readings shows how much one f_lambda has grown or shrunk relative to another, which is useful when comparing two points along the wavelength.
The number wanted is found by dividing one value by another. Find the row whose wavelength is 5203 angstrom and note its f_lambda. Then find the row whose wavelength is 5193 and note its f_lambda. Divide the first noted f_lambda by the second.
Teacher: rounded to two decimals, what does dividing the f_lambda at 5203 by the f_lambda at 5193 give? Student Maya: 1.01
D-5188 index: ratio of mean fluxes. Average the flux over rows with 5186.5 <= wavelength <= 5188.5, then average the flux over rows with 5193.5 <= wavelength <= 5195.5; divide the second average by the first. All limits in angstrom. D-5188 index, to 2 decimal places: 0.94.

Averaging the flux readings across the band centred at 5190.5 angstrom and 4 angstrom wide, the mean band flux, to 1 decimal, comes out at 4.5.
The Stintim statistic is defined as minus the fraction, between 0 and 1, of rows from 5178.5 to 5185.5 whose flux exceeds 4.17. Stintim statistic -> -0.43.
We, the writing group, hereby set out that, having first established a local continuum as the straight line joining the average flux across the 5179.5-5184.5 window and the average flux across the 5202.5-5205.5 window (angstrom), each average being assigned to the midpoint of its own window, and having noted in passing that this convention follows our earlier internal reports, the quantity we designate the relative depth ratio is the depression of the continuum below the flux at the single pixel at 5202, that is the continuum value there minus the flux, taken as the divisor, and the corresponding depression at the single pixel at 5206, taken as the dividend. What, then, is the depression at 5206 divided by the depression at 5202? -0.70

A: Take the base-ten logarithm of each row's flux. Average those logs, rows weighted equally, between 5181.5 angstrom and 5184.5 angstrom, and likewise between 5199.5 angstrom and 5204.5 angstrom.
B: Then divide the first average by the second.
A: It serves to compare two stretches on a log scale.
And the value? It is 0.91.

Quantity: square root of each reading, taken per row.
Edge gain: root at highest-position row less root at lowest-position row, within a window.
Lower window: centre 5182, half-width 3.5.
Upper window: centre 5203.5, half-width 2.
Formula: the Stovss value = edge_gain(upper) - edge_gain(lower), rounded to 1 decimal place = 0.1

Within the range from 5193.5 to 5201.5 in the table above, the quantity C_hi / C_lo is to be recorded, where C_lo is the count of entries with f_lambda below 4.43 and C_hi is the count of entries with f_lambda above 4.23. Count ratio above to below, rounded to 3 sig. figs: 1.00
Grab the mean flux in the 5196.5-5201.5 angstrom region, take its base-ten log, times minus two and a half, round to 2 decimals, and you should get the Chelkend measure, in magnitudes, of -1.63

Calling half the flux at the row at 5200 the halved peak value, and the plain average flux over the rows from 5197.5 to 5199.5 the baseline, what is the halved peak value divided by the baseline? 0.52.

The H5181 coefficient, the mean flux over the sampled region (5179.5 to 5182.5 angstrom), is 4.31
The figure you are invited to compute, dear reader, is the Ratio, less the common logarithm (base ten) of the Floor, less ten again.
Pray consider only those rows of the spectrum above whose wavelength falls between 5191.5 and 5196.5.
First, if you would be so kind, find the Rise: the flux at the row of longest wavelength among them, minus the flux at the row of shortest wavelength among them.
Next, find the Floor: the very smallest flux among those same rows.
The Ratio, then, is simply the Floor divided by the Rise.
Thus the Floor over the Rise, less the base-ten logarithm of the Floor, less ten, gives -23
